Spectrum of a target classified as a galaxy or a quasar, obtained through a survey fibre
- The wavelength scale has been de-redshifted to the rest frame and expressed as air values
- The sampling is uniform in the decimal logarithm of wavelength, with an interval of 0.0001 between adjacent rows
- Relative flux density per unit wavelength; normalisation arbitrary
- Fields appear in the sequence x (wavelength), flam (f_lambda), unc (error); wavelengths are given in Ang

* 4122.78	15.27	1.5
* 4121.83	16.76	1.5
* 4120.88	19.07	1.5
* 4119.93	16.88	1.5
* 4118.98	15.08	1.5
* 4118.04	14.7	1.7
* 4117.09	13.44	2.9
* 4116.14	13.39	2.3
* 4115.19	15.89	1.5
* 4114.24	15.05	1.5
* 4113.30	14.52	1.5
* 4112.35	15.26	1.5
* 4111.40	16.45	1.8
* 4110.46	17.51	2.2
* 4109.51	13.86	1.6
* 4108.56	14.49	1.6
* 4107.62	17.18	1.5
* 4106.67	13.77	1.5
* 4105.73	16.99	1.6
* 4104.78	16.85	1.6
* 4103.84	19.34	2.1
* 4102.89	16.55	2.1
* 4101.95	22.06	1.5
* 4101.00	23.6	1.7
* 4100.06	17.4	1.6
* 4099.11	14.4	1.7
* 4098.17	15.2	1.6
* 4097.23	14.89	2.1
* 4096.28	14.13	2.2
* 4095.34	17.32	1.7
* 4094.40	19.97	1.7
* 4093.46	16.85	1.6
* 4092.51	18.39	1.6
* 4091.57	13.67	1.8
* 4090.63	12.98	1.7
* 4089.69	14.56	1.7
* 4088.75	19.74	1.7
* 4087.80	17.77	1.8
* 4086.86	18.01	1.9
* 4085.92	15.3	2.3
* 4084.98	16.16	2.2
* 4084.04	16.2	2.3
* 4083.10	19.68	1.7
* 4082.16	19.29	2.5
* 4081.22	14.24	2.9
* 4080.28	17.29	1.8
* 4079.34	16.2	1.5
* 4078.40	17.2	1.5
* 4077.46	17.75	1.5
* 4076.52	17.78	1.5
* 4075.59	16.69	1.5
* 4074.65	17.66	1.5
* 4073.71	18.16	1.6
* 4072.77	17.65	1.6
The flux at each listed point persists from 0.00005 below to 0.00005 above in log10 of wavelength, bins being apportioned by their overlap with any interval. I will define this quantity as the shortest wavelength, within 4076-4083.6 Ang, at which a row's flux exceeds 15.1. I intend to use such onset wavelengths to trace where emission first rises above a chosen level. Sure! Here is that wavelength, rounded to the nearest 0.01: 4076.52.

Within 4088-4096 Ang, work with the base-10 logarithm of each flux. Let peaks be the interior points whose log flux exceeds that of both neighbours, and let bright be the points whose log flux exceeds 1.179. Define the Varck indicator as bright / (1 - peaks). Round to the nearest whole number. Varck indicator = -5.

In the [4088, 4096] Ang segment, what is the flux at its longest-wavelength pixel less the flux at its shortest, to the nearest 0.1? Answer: -2.4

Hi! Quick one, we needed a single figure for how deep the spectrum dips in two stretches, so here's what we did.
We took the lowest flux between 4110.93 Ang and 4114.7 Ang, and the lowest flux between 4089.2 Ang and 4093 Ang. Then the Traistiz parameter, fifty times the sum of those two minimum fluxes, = 1375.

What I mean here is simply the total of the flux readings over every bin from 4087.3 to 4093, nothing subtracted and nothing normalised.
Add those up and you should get 97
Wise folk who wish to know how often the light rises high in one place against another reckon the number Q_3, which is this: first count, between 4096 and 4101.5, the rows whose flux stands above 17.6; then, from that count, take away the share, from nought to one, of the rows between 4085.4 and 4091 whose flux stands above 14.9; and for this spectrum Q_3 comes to 0.3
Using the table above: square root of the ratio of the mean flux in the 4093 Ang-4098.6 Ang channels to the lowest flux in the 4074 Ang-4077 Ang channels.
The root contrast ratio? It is 0.99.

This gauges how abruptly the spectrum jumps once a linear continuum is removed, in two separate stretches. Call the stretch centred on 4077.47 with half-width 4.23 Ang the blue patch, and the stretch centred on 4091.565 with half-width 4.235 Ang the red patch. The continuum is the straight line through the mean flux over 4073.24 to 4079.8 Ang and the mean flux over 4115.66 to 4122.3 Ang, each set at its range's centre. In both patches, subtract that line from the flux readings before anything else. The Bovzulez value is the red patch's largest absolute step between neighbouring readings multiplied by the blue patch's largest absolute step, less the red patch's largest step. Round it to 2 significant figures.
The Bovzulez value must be 10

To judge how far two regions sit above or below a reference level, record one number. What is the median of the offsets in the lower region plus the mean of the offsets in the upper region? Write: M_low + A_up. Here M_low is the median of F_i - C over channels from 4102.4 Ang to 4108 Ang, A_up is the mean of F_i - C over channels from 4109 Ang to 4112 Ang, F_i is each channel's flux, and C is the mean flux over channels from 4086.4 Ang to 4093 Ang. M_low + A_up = 0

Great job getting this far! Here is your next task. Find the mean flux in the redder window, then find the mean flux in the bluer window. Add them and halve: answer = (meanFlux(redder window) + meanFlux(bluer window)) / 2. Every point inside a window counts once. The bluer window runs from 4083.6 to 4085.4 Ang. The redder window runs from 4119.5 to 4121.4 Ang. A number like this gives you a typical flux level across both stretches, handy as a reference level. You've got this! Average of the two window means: 17.1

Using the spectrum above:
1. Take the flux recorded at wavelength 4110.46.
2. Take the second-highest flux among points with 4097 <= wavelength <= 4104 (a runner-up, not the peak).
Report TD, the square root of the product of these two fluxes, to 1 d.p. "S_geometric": 19.7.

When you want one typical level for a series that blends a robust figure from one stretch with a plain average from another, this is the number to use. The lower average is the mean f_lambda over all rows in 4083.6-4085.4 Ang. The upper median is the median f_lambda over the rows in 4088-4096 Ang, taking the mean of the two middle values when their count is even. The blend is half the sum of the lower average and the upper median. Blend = 16.6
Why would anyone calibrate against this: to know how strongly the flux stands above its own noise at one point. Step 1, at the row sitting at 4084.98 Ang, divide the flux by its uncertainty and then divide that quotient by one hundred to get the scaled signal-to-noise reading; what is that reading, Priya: 0.073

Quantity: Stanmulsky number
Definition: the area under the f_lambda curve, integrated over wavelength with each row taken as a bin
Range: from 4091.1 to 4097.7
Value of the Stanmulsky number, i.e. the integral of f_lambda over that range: 109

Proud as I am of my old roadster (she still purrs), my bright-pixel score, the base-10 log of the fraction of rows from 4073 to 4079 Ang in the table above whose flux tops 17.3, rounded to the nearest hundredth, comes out -0.18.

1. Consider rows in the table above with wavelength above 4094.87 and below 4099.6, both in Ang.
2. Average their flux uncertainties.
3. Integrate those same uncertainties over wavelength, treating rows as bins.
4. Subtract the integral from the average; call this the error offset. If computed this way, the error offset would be -6.9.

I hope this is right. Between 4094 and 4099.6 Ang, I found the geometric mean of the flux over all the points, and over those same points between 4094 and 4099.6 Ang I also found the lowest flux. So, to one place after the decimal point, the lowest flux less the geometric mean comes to -1.7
